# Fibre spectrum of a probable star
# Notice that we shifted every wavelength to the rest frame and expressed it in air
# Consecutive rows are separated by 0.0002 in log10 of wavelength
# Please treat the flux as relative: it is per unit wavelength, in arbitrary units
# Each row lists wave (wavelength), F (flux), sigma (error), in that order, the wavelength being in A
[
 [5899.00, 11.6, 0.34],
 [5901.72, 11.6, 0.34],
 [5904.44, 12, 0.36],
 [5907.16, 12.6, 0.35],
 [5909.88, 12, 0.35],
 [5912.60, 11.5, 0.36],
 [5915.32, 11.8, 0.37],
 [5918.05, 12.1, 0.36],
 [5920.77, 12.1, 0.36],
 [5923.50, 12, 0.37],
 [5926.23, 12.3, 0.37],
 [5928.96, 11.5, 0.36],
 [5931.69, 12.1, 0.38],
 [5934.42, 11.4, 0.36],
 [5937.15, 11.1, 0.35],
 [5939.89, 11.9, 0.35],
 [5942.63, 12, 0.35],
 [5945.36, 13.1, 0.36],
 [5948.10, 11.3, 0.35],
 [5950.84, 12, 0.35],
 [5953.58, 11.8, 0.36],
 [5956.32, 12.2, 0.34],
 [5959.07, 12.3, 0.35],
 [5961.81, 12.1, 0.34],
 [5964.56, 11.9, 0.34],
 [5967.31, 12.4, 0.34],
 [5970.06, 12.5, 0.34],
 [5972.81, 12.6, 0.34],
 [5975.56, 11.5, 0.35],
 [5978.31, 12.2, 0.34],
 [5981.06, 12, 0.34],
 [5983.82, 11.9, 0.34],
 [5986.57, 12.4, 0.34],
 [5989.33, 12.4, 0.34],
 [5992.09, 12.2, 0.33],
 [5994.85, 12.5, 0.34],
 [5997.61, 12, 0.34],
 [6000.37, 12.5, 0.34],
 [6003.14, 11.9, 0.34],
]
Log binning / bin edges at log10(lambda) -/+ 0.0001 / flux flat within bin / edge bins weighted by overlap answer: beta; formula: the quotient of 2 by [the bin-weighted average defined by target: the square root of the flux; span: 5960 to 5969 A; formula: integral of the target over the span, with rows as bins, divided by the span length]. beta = 0.574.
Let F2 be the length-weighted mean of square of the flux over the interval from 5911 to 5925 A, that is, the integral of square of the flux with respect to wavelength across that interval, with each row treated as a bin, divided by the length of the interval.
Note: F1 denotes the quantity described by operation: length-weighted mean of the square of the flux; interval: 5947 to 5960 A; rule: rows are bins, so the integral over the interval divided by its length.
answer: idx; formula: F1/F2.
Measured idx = 1.003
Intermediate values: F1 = 142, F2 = 142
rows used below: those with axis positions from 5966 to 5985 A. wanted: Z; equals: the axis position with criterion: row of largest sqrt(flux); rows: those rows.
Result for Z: 5972.81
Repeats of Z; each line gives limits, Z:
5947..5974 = 5972.81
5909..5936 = 5926.23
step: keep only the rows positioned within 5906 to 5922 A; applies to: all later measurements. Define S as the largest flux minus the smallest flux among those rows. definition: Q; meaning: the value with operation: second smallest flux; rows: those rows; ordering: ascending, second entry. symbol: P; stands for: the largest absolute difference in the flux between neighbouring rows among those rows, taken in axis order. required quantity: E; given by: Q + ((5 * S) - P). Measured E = 16.7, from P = 0.6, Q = 11.8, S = 1.1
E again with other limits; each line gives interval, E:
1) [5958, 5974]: 15.1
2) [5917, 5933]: 15.2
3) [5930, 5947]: 20.3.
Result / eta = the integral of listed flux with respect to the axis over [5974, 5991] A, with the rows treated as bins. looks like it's 205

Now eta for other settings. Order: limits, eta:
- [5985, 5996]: 136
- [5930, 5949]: 225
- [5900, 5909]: 108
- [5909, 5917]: 94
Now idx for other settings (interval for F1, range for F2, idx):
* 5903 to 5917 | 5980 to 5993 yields 0.968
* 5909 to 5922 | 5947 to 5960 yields 0.996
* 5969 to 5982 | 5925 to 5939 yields 1.083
